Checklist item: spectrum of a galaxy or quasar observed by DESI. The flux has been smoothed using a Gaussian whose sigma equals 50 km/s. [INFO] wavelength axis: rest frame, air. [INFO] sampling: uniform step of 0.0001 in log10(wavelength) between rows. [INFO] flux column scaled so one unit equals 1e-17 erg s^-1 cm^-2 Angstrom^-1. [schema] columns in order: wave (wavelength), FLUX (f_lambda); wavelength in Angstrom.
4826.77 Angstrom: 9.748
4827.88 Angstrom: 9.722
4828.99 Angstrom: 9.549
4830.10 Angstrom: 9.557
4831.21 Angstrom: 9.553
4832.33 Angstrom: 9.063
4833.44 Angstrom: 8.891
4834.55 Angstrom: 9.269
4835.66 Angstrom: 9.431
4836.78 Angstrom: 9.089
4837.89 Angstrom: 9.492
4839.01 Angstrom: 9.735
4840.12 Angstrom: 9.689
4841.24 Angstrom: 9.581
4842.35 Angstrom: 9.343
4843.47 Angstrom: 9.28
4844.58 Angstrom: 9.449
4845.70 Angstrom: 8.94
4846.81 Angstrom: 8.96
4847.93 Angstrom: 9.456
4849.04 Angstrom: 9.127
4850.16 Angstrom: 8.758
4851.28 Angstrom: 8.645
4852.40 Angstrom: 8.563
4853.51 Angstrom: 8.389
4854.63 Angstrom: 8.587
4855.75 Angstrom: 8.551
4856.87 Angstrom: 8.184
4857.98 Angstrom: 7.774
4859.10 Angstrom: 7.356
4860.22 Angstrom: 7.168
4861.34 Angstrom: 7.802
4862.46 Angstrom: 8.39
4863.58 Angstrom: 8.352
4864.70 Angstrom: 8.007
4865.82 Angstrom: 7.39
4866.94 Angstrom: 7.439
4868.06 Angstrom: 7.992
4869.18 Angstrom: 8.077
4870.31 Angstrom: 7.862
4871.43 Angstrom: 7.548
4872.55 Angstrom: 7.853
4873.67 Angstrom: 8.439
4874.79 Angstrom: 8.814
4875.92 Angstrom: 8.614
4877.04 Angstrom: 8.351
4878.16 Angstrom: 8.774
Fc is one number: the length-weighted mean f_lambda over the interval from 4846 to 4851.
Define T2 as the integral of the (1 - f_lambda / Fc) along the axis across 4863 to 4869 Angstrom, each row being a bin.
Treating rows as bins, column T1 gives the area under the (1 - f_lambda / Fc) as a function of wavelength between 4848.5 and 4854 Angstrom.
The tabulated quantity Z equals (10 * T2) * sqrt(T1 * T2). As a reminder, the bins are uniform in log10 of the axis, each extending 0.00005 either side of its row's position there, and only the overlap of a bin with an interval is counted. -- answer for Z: 3.3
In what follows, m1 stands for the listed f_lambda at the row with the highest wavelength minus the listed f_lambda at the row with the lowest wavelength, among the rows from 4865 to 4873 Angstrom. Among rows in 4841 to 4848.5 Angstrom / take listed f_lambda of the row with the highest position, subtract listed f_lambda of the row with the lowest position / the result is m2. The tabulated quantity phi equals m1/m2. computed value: -4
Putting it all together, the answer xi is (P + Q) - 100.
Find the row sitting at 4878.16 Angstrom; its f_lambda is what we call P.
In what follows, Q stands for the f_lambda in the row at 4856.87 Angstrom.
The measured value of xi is -83.0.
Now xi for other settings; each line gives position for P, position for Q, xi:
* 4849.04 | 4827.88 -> -81.2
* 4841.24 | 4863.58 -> -82.1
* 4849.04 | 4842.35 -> -81.5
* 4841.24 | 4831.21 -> -80.9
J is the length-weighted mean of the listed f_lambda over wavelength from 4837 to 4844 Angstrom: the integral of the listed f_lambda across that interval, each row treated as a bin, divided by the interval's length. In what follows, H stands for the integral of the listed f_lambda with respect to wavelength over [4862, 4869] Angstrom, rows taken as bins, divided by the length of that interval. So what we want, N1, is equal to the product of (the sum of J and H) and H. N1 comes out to 138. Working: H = 7.93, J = 9.50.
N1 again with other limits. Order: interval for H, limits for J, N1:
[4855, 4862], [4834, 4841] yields 135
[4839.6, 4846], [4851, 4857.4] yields 168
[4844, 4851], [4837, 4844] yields 169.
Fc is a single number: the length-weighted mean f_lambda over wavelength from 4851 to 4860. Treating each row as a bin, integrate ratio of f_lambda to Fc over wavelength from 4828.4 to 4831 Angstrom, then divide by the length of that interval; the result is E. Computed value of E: 1.17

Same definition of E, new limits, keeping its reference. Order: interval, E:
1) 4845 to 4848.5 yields 1.11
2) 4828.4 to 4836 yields 1.14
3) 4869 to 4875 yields 0.98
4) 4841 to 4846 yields 1.14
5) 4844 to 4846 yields 1.13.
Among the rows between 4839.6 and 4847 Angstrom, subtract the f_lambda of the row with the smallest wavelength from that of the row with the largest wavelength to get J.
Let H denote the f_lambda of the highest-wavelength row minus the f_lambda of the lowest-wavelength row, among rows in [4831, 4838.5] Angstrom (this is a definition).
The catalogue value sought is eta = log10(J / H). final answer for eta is 1.08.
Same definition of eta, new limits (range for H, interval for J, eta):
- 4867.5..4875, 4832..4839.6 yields -0.09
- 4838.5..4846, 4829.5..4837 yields -0.23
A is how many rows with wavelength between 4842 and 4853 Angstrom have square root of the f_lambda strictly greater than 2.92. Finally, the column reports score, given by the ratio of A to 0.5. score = 20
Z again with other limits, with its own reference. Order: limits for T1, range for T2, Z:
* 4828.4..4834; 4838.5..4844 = -0.6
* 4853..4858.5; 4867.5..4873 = 4.1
